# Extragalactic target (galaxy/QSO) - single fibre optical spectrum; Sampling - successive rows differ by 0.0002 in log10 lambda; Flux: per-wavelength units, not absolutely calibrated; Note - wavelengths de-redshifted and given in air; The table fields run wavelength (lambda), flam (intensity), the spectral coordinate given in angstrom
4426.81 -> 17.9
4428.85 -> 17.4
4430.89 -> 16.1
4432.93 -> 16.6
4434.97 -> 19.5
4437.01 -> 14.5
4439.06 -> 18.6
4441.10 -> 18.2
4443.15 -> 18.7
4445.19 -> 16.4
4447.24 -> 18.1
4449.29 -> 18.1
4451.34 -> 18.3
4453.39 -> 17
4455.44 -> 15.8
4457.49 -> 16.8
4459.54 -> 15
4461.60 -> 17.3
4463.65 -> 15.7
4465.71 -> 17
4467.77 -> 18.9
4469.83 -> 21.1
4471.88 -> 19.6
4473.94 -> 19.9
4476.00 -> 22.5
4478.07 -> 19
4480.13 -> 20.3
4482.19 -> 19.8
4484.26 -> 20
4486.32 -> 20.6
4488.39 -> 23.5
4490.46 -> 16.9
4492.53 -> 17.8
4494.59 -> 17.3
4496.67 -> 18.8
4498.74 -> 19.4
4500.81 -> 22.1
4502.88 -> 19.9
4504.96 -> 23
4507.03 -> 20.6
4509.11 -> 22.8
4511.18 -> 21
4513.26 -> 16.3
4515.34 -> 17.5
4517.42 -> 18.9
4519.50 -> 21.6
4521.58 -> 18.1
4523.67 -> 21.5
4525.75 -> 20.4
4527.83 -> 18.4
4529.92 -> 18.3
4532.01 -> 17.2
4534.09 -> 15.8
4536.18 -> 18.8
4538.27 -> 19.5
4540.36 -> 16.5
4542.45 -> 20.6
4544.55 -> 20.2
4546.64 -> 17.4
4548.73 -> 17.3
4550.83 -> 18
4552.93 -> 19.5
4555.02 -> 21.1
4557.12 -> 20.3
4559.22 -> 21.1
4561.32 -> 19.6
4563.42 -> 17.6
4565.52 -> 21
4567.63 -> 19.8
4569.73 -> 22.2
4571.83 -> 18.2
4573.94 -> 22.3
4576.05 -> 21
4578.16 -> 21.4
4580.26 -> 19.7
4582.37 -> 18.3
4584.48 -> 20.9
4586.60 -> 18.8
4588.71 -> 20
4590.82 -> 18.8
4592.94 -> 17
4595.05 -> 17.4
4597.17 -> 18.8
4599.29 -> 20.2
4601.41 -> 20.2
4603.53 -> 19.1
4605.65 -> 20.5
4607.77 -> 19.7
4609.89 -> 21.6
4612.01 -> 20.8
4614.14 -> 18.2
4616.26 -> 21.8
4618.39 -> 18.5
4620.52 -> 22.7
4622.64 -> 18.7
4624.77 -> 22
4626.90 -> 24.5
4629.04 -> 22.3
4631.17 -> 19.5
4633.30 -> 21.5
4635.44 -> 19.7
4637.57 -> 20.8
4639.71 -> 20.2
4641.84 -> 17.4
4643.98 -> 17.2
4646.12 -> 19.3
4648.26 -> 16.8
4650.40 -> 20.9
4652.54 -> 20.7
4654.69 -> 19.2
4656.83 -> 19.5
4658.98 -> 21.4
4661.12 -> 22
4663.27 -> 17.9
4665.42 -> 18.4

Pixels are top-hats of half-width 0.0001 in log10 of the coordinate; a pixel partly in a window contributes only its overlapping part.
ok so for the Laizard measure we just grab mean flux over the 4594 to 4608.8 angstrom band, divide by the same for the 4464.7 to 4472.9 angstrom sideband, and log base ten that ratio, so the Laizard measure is 0.01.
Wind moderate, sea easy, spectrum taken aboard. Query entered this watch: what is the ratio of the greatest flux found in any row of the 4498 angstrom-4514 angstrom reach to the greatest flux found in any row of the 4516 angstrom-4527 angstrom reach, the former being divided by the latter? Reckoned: 1.06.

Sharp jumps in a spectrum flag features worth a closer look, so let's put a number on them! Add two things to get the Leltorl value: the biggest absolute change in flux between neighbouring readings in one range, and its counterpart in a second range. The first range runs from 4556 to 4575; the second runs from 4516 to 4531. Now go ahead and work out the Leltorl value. 7.6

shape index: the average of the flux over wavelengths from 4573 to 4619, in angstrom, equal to 19.8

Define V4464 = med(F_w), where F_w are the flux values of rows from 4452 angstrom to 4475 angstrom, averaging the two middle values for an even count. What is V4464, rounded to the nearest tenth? 17.0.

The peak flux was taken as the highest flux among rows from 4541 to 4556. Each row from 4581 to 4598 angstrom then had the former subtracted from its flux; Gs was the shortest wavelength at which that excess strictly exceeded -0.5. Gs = 4584.48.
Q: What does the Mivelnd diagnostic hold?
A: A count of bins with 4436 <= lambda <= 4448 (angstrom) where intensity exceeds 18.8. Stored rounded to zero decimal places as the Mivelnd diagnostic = 0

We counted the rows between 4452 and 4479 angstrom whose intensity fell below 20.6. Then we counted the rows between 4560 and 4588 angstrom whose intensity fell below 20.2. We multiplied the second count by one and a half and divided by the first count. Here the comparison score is 1.0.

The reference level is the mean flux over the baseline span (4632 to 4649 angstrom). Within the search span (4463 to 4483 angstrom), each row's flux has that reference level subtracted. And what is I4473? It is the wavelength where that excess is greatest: 4476.00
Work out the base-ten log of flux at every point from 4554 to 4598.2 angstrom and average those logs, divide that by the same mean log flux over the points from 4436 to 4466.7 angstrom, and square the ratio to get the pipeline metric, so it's 1.11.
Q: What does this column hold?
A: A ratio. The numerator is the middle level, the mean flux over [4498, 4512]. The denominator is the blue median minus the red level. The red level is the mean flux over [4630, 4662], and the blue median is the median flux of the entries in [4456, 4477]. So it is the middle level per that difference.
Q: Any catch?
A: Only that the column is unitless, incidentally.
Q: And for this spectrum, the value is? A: -13.0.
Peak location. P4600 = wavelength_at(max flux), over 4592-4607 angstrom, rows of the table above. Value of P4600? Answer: 4605.65 angstrom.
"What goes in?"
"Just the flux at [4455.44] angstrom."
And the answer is 15.8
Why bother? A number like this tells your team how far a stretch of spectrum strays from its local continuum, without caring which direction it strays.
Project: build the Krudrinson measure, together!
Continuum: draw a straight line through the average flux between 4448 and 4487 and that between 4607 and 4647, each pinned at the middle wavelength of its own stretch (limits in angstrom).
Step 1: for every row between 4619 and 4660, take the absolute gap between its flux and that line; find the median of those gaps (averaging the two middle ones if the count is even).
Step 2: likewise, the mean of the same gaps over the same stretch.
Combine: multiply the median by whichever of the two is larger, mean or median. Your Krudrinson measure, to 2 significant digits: 2.0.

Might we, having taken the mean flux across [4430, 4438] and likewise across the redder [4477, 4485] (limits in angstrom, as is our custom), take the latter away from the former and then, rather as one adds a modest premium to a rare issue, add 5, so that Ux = 2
